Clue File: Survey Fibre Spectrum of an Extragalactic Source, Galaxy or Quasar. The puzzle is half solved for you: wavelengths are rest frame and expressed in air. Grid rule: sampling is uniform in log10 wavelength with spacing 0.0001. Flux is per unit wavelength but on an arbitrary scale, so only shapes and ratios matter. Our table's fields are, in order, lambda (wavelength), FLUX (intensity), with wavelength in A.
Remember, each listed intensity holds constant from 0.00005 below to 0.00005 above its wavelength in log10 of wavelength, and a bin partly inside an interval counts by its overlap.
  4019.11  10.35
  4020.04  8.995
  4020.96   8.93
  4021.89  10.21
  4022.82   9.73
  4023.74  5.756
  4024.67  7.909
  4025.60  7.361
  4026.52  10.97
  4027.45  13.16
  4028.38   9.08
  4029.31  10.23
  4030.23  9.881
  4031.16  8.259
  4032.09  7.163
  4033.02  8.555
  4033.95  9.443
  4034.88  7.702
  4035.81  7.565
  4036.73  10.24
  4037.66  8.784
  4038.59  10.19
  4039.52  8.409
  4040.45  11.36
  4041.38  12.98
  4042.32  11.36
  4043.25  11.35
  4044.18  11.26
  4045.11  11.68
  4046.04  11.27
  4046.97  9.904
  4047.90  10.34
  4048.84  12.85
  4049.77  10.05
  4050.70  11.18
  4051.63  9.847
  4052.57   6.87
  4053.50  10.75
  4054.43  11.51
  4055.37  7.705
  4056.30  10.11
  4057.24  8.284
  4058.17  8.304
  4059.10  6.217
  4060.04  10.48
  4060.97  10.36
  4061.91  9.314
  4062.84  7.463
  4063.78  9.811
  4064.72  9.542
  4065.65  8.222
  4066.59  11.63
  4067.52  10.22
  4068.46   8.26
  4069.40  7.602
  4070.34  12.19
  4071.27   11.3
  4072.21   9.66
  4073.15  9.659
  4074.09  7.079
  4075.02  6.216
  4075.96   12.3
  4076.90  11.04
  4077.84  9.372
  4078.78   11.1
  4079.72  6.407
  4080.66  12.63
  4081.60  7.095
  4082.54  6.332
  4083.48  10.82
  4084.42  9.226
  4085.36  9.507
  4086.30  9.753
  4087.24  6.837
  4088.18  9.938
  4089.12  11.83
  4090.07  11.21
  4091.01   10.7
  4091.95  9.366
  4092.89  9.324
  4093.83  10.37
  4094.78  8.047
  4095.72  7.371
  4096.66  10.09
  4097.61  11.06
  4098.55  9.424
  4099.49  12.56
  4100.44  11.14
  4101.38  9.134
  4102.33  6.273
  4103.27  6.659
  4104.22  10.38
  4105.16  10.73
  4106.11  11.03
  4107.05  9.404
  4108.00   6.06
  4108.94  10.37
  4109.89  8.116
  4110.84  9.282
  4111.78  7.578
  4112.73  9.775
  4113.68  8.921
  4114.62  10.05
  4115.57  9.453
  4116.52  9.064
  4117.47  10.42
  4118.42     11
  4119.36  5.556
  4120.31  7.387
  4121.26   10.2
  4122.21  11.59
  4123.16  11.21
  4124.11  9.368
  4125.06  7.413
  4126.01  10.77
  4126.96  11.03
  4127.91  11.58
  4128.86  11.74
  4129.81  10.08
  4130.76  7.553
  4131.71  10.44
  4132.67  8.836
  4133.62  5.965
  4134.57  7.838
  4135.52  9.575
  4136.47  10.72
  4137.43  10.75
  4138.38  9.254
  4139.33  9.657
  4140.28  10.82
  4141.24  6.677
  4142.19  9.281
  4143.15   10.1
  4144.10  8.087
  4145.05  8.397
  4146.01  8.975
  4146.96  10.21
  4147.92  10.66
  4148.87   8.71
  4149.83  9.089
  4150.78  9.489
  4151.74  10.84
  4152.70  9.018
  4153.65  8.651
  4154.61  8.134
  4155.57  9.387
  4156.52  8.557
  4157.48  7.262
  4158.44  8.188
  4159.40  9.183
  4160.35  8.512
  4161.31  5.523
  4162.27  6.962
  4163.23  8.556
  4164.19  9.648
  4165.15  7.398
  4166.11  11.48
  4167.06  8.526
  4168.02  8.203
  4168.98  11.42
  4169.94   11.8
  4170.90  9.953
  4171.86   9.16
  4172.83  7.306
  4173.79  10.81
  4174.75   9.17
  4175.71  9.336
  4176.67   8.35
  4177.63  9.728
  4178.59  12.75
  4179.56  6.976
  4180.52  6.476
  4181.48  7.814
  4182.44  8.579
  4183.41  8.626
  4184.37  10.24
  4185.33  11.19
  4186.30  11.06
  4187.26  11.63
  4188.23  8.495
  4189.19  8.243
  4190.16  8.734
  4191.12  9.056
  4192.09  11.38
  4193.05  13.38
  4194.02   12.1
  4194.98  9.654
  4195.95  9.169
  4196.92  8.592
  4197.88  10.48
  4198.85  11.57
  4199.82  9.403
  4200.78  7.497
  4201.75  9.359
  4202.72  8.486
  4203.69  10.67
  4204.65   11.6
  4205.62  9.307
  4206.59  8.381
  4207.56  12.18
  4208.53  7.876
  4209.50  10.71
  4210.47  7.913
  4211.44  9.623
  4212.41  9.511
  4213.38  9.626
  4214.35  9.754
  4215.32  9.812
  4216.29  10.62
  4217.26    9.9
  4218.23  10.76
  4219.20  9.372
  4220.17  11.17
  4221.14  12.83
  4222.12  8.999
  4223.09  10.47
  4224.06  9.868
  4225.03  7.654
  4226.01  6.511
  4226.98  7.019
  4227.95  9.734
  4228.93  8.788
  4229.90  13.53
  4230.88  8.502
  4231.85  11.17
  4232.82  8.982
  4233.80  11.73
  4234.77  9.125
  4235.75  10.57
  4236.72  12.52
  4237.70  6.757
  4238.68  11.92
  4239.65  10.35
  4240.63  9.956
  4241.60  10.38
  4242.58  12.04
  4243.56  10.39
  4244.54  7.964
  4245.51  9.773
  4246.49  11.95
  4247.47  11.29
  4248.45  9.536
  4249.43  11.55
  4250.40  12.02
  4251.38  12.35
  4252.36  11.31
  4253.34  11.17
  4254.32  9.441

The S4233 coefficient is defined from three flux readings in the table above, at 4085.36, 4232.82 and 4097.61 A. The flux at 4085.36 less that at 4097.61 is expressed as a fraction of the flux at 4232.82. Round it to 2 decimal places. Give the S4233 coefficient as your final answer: -0.17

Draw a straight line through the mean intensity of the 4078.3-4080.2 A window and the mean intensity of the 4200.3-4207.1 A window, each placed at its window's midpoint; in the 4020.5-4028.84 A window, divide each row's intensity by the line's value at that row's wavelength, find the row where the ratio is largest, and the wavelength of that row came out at 4027.45 A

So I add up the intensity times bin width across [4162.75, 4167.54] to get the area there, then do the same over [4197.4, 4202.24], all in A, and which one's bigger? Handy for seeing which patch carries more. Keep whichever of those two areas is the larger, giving 47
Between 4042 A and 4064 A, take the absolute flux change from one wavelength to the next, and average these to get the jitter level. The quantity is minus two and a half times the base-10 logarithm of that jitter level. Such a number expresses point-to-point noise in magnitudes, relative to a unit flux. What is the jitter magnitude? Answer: -0.54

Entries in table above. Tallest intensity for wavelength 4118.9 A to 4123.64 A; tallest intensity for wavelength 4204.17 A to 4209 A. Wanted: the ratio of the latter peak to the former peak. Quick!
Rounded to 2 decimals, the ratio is 1.05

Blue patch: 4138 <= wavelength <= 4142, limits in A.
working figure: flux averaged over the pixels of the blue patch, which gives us 9.1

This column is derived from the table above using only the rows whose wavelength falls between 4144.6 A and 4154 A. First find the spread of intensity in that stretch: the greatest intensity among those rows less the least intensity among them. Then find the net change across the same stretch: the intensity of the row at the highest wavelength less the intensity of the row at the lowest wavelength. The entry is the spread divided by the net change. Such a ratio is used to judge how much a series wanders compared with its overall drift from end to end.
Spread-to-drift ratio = 10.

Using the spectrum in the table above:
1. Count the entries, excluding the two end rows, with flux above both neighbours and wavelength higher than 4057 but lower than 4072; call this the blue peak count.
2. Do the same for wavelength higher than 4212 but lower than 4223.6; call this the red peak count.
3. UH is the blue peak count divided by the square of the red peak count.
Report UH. 0.6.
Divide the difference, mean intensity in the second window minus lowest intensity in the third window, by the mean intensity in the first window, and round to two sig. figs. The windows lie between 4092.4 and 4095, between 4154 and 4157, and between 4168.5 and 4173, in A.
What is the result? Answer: 0.15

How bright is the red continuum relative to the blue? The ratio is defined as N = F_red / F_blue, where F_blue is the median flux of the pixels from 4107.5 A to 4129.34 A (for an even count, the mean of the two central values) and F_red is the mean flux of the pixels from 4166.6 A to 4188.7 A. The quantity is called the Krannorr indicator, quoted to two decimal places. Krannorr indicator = 0.97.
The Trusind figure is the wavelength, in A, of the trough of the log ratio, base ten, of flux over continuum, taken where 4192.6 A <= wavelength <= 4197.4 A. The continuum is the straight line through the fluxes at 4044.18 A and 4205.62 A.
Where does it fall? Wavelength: 4196.92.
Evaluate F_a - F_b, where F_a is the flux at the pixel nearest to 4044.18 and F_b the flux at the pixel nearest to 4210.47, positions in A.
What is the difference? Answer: 3.3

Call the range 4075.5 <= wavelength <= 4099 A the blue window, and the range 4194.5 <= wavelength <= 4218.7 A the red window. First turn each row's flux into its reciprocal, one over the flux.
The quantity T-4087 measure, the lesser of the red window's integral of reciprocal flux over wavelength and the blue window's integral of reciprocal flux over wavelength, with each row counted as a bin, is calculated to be 2.53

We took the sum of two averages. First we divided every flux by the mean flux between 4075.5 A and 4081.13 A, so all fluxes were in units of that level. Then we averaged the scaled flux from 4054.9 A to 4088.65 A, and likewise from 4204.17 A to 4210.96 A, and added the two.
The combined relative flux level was 1.81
